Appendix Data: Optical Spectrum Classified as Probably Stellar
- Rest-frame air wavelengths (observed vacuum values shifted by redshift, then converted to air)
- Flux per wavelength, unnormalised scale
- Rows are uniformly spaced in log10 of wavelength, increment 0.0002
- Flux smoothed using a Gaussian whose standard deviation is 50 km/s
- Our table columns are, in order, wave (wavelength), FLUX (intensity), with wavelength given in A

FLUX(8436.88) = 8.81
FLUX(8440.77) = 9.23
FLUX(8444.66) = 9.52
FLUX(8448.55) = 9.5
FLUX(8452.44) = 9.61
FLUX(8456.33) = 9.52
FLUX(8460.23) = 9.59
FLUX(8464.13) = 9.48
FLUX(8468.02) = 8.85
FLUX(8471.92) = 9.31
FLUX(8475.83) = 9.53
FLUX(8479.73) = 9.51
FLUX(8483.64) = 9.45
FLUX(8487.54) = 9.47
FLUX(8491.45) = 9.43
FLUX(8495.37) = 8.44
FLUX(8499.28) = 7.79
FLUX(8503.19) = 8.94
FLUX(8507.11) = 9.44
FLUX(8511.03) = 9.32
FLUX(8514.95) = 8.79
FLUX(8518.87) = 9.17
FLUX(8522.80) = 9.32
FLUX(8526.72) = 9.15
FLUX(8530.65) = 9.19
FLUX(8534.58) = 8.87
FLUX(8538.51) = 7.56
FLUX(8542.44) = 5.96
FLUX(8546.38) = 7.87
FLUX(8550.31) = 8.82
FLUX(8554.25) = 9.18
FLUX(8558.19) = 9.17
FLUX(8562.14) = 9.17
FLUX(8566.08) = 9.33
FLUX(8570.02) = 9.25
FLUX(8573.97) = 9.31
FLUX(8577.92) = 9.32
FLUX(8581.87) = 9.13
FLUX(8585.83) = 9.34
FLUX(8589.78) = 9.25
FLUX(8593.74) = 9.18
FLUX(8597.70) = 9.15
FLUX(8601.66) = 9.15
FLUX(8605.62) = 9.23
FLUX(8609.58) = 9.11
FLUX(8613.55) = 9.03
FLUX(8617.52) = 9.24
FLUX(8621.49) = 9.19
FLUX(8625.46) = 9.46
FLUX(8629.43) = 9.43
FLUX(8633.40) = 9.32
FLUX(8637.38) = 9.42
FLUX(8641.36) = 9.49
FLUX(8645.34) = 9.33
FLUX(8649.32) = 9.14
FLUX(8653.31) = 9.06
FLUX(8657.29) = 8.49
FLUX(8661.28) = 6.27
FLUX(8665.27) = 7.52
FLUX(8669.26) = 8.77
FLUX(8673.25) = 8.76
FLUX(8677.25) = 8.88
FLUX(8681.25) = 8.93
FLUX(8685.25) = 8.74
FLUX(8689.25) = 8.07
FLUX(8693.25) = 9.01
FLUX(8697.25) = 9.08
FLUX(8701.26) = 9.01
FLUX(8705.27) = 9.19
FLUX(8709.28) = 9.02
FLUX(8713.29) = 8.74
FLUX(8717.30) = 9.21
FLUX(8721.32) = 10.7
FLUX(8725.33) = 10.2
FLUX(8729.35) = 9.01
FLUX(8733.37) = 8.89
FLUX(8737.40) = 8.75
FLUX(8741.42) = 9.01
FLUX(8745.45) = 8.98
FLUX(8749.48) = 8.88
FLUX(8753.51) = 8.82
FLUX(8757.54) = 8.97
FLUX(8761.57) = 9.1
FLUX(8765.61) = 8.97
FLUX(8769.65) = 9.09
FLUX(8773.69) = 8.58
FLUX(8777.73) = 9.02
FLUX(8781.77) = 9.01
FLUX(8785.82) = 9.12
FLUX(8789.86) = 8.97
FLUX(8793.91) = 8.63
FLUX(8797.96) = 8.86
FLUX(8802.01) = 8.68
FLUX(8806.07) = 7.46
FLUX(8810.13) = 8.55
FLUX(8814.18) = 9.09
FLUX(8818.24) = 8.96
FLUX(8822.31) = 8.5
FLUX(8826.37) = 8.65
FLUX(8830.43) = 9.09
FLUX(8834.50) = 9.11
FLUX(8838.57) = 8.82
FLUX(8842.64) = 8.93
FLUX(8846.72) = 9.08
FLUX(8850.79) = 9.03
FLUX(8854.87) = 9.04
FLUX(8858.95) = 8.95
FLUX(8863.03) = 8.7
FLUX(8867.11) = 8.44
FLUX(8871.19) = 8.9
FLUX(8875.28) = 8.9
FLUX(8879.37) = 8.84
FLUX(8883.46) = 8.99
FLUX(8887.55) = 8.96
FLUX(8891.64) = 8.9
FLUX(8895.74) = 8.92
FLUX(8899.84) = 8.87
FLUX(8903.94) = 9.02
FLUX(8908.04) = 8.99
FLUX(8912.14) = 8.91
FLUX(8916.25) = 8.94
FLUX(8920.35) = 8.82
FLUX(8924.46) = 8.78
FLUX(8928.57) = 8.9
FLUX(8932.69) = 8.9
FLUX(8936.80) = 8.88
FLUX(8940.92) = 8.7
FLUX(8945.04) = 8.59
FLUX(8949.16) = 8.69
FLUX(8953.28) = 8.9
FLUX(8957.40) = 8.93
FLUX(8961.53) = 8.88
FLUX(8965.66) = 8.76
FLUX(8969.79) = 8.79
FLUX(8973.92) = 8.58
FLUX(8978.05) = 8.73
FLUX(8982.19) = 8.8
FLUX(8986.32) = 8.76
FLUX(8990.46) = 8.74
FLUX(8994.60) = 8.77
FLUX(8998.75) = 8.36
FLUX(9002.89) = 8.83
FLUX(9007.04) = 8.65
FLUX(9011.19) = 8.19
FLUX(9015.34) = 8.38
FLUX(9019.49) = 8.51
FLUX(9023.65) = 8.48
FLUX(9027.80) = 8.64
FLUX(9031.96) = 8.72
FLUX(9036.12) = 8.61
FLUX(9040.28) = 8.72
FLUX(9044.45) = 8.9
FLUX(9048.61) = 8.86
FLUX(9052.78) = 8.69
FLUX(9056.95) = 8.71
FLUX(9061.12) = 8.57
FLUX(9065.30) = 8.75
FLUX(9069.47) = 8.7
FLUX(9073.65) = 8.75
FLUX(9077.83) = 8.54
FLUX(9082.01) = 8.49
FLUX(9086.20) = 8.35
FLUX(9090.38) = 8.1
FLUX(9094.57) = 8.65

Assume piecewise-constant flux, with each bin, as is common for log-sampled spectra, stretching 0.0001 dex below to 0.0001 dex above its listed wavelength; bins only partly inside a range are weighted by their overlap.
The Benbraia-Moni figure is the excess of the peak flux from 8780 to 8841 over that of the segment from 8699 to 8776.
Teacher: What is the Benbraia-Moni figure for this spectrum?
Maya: -1.6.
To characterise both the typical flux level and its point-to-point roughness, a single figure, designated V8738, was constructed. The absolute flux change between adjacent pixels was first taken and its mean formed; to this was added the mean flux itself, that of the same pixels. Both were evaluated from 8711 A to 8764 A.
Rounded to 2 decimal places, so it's 9.56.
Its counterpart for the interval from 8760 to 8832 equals 9.16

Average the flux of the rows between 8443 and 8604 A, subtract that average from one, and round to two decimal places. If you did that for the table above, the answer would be -8.06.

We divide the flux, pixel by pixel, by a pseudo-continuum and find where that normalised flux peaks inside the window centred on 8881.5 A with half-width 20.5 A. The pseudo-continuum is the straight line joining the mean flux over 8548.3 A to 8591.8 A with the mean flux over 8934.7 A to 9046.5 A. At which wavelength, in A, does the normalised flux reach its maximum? 8883.46 A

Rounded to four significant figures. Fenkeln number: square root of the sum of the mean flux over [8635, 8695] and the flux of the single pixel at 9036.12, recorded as 4.156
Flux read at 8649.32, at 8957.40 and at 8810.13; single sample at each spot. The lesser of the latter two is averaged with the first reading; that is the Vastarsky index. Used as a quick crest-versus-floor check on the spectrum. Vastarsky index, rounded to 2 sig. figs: 8.8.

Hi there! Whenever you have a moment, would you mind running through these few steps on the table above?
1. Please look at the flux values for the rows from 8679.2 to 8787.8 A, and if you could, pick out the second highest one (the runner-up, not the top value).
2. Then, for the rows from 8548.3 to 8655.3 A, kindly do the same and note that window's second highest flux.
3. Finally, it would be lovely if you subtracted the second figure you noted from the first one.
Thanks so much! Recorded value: 0.7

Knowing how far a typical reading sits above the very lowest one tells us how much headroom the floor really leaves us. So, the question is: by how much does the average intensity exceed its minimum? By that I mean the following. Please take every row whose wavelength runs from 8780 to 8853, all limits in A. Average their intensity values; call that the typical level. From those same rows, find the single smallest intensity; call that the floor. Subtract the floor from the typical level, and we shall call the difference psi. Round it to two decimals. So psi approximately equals 1.35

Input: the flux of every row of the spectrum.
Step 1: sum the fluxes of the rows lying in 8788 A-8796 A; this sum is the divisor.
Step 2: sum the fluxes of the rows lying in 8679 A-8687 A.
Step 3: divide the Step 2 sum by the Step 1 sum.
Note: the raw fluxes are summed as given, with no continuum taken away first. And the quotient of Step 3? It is 1.00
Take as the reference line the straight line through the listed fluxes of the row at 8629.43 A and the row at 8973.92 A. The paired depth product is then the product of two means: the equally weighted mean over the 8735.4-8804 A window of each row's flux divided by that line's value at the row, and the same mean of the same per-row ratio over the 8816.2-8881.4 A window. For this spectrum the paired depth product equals 0.979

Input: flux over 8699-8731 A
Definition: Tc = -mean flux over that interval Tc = -9.4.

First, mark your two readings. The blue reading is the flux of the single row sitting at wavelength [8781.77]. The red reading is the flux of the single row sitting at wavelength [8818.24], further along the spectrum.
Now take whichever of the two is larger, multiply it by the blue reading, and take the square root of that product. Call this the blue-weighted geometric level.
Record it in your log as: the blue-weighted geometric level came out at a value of 9.01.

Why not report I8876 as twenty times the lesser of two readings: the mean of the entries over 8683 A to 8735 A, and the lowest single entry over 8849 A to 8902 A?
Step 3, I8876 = 169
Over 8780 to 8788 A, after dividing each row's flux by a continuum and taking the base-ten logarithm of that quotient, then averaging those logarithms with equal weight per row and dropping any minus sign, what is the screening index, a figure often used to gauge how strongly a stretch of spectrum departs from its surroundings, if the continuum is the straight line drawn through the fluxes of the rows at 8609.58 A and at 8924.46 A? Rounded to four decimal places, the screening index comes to 0.0066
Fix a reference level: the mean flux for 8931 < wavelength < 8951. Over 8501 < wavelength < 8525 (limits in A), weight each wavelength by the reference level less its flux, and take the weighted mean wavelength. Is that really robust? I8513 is 8513.4 A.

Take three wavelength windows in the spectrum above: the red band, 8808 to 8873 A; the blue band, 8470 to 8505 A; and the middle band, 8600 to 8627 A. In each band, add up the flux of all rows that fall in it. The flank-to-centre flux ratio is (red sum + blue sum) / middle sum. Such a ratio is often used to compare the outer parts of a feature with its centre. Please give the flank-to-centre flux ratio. 3.5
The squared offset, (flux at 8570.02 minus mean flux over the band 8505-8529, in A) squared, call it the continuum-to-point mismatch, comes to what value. 0.0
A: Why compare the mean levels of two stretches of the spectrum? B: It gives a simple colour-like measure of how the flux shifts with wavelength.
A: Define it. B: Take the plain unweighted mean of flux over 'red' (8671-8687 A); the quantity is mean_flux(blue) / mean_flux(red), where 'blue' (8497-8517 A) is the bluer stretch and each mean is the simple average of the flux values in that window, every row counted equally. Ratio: 1.00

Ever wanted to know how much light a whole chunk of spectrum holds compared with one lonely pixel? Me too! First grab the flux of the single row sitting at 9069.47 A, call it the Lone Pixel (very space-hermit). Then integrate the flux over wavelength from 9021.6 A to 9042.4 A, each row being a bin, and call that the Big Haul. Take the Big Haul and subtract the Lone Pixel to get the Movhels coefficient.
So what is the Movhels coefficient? 171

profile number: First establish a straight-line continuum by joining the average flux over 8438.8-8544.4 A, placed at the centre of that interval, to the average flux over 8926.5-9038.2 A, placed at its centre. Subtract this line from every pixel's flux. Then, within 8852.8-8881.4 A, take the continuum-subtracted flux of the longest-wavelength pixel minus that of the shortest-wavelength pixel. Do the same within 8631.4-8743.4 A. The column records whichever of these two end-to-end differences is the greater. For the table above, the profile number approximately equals -0.2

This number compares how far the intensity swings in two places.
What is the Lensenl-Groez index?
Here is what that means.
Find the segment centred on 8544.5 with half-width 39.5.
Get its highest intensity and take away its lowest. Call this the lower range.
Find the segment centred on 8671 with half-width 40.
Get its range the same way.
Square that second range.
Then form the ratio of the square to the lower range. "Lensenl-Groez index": 3.0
